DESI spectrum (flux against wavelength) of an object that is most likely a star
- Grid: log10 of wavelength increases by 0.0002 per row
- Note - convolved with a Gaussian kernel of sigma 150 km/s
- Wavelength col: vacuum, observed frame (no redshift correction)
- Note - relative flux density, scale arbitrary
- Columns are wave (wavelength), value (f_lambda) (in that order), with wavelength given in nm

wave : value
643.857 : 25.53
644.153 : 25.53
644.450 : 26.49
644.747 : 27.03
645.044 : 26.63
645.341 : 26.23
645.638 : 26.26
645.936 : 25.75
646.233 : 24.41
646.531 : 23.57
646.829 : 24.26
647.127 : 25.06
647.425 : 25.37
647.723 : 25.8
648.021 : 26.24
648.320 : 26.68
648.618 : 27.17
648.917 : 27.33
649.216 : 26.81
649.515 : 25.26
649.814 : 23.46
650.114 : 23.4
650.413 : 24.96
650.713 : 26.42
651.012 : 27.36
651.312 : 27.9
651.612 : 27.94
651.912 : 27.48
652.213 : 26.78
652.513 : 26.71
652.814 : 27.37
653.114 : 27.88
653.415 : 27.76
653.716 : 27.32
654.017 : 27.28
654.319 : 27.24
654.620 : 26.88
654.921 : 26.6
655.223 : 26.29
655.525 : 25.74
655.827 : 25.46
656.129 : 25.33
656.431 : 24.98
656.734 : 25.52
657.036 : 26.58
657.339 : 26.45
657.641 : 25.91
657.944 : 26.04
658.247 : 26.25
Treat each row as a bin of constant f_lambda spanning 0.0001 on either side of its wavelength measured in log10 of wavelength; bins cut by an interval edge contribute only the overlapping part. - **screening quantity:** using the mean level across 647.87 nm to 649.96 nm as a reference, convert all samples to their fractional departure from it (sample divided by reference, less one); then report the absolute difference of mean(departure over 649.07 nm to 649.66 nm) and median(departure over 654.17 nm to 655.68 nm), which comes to 0.022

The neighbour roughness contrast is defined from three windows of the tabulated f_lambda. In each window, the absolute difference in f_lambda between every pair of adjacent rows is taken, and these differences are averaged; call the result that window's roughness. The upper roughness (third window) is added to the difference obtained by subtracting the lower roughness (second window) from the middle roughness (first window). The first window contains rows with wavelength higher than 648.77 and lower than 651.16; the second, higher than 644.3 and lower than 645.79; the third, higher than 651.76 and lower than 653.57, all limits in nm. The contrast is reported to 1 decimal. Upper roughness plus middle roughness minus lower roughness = 1.2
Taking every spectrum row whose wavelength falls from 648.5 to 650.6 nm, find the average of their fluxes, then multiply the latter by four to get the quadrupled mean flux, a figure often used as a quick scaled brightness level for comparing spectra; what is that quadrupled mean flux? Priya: 102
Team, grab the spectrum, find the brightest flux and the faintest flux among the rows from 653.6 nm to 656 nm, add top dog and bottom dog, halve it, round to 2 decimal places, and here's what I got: 26.39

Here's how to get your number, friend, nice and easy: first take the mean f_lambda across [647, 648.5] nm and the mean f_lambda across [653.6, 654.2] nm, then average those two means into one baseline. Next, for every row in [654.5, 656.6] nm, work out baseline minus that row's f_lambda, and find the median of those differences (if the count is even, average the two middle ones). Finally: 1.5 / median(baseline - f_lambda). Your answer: 1.8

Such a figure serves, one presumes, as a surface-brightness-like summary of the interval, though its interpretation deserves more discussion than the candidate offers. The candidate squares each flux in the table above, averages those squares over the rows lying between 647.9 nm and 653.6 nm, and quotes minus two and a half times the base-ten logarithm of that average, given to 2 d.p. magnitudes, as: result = -7.13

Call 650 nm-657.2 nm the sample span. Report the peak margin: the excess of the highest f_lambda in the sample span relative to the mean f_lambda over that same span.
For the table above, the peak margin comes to 1.4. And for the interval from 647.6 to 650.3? 1.5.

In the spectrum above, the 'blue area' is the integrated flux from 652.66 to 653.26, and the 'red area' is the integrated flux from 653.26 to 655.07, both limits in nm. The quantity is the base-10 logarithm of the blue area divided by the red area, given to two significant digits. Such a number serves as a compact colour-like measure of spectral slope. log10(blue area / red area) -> -0.47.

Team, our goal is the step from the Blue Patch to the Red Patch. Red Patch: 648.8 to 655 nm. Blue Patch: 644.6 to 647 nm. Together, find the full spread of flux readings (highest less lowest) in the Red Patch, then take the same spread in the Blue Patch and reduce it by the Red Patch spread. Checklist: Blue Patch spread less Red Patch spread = -1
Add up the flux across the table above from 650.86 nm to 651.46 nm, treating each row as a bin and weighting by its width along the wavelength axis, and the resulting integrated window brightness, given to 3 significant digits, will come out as 16.6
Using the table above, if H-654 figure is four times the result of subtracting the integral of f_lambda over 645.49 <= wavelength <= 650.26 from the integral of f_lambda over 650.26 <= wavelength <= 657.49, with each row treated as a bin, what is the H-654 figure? 286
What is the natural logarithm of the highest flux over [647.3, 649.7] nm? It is 3.31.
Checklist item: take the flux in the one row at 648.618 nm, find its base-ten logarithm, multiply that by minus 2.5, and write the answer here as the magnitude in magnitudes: -3.59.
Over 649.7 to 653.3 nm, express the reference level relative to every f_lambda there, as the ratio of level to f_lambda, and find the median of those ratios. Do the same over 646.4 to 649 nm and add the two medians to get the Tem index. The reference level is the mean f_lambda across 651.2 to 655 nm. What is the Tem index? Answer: 2.07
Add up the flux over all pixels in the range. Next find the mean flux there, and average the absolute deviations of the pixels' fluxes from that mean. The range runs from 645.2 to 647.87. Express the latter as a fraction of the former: 0.0034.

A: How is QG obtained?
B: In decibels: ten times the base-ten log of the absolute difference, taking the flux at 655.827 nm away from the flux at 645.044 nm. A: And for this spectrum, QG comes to 1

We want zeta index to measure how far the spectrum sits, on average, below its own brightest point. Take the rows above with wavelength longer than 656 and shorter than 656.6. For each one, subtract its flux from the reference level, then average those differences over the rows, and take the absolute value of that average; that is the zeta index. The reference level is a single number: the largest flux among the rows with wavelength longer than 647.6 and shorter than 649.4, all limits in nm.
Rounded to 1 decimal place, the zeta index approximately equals 2.2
